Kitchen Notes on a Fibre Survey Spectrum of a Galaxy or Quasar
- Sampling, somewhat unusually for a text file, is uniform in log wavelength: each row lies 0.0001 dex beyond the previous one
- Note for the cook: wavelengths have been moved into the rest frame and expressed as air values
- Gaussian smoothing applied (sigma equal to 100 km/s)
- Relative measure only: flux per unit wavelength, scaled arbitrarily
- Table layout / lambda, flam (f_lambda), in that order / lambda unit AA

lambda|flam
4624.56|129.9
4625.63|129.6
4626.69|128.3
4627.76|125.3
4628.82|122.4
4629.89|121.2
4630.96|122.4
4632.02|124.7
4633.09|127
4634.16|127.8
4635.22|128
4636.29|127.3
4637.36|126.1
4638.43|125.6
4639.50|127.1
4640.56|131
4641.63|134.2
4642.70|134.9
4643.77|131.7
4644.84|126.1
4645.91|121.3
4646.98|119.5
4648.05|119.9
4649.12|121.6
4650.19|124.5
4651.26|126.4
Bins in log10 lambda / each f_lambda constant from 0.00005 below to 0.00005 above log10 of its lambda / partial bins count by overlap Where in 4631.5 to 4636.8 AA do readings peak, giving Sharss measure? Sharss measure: 4635.22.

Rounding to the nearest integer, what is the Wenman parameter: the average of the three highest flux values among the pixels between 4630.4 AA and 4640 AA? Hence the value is 128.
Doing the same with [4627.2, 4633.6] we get 126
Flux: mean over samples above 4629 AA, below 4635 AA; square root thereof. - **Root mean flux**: 11.2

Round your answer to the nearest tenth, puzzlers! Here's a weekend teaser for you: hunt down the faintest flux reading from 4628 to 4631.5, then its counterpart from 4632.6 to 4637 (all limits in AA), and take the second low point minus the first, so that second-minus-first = 5.8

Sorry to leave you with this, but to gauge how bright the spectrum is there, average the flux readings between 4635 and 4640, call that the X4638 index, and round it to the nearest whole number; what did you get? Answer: 127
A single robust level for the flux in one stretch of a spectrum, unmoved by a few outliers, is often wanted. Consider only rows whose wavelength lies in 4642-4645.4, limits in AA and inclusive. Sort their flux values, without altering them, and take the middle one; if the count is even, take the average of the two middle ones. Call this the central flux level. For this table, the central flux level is 132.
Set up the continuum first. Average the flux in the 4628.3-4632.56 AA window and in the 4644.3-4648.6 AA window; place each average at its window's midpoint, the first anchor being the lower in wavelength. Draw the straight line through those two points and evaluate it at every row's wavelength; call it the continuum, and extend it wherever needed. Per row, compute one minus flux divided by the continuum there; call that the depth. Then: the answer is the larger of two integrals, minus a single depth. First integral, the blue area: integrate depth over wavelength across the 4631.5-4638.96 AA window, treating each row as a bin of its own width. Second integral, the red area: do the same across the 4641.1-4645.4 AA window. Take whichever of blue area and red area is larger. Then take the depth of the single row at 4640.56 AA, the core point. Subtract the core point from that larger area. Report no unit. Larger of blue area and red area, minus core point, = -0.19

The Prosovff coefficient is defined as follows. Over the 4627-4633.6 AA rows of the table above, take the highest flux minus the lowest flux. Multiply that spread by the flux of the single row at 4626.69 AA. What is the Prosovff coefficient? 744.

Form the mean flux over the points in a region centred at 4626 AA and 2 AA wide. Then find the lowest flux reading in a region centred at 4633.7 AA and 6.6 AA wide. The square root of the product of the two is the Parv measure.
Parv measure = 126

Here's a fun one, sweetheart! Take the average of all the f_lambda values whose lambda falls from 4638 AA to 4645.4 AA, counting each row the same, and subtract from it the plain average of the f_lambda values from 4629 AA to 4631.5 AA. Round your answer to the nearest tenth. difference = 8.3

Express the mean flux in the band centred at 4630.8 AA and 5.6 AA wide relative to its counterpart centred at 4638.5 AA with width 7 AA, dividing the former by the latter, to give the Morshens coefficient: 0.96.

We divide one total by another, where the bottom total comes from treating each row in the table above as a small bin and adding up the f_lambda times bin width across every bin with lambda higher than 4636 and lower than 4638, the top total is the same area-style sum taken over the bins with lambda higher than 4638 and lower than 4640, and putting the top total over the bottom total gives 1.00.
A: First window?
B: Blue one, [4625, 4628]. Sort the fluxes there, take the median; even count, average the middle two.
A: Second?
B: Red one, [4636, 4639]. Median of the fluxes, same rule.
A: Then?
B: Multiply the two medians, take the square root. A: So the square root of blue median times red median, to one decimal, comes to 127.2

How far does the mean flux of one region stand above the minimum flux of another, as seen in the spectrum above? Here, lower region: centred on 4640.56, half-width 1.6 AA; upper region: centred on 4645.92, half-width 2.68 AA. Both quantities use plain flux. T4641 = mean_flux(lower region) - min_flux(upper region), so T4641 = 11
